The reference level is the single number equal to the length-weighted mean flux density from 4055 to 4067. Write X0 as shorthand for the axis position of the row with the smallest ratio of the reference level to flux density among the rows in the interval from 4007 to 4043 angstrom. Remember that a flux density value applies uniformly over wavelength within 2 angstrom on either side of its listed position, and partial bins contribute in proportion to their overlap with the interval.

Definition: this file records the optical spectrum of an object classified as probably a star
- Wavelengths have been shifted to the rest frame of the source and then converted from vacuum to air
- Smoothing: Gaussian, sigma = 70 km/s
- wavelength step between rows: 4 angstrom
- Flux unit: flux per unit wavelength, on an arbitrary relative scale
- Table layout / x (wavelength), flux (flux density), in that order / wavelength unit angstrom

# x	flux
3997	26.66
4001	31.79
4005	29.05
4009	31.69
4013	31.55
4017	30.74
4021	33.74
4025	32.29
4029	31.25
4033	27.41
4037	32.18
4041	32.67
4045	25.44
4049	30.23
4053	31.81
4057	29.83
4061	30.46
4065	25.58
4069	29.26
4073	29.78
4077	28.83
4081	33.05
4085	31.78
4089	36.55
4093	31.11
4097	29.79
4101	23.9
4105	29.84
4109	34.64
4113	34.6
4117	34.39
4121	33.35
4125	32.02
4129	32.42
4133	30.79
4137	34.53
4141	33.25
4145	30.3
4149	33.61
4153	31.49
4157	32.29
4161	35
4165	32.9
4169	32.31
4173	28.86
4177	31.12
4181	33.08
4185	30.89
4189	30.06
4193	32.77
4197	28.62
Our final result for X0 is 4021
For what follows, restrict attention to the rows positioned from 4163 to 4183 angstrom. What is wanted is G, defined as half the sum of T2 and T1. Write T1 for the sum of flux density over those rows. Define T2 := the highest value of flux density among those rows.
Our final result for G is 95.7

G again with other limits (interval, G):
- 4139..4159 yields 97.3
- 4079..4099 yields 99.4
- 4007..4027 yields 96.9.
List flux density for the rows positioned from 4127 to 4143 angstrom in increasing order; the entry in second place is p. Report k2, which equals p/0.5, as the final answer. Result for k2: 64.8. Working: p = 32.42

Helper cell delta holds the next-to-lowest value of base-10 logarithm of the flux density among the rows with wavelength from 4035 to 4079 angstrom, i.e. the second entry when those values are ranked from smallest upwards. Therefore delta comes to 1.41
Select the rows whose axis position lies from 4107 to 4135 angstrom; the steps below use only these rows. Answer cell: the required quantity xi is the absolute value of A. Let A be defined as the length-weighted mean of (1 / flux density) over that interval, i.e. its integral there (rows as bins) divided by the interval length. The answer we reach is 0.0302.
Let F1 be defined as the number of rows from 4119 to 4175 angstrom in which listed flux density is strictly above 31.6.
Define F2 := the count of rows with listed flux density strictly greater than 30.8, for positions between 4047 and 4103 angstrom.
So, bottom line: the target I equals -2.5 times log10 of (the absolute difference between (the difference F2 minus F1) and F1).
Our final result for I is -2.9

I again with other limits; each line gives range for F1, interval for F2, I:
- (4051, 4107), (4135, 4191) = -1.2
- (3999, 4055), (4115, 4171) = -0.8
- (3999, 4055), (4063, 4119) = -2.1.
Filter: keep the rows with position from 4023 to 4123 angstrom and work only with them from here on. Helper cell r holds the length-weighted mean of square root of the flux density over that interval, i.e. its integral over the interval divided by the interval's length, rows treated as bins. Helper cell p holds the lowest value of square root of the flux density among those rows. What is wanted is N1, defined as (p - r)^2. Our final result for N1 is 0.4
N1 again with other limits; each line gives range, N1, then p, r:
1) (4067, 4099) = 0.0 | 5.4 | 5.59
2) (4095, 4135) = 0.5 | 4.9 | 5.61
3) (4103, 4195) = 0.1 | 5.4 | 5.69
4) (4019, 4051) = 0.2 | 5.0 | 5.53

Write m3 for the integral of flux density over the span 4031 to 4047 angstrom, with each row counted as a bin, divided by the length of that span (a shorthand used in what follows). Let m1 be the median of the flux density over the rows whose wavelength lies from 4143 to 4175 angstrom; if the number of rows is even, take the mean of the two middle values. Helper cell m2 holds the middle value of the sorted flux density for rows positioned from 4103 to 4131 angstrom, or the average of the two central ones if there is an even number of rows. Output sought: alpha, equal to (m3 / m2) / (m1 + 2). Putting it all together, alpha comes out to 0.026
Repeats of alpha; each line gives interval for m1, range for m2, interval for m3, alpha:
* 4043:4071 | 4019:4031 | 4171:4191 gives 0.030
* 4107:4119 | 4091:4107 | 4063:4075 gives 0.026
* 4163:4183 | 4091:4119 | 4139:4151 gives 0.030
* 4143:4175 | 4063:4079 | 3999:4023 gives 0.032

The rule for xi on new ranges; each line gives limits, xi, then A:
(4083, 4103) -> 0.0333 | 0.033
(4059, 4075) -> 0.0349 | 0.035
